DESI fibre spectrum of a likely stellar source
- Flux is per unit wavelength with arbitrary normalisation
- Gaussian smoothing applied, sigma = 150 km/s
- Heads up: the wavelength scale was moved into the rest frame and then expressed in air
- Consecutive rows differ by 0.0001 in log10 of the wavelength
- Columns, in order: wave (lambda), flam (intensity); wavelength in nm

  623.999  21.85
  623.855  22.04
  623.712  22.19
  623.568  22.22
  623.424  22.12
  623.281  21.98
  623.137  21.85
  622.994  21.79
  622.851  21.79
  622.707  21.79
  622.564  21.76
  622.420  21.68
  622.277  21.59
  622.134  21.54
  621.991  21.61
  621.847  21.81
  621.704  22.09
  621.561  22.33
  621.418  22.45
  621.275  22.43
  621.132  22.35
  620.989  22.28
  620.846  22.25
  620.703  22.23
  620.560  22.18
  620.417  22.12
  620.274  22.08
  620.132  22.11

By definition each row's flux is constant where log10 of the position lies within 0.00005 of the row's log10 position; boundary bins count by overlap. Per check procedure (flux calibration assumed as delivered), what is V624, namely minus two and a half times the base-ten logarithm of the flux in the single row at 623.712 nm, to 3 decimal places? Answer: -3.365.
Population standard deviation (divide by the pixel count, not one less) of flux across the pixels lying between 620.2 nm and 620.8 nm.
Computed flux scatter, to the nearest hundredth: 0.06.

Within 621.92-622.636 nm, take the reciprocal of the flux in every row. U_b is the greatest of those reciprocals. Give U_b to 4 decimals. 0.0464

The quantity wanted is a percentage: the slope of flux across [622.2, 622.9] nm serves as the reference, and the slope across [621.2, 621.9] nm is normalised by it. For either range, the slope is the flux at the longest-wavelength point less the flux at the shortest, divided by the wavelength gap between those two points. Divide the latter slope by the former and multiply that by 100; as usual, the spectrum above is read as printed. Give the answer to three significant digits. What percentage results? -311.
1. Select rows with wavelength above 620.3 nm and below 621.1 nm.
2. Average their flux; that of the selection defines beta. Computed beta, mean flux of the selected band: 22.2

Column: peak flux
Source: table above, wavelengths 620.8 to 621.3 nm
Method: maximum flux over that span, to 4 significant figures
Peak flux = 22.43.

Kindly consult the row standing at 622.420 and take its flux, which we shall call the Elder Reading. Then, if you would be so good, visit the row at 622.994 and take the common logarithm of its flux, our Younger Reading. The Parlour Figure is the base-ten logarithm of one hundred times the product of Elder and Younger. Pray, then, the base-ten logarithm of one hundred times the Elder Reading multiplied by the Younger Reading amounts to 3.46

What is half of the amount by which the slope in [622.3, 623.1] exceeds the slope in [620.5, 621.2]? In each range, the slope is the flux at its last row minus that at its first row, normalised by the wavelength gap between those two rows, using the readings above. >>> -0.05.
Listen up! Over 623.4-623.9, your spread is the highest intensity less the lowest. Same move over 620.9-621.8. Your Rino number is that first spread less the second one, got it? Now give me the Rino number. -0.2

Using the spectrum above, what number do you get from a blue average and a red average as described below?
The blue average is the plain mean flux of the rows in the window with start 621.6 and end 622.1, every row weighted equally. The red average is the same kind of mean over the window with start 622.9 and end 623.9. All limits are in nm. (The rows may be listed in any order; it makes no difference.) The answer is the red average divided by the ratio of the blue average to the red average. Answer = 22.2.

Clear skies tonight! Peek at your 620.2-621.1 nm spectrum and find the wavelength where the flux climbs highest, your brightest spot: 620.989 nm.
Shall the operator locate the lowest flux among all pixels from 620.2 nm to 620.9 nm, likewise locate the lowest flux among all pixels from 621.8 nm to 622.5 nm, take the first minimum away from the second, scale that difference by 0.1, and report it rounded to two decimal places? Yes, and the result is -0.05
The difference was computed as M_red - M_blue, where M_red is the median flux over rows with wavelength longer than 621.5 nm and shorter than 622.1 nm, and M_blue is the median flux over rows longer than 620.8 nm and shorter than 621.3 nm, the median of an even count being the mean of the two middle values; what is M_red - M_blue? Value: -0.4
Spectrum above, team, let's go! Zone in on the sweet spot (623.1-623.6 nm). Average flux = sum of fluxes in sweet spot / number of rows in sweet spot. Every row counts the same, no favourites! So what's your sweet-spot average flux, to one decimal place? 22.0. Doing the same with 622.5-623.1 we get 21.8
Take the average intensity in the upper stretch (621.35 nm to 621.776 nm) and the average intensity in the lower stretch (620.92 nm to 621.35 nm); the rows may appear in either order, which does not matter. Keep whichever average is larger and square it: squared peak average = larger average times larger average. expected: 500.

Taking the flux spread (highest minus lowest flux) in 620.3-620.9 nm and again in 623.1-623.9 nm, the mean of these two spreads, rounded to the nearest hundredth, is 0.25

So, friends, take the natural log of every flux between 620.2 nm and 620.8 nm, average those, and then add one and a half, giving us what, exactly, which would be 4.60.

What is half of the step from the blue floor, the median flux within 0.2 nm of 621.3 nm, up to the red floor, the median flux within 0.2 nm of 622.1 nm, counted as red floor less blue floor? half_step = -0.42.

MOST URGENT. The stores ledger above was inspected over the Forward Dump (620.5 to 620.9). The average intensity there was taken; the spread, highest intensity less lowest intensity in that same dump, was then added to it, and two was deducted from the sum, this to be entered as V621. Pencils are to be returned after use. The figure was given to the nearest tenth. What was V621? 20.3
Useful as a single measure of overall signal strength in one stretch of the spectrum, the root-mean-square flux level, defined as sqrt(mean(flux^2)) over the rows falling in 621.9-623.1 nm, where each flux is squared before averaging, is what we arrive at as 21.7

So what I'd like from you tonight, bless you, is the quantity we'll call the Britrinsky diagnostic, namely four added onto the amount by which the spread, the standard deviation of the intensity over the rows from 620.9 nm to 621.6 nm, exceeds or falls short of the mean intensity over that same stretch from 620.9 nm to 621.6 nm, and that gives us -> -18.3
